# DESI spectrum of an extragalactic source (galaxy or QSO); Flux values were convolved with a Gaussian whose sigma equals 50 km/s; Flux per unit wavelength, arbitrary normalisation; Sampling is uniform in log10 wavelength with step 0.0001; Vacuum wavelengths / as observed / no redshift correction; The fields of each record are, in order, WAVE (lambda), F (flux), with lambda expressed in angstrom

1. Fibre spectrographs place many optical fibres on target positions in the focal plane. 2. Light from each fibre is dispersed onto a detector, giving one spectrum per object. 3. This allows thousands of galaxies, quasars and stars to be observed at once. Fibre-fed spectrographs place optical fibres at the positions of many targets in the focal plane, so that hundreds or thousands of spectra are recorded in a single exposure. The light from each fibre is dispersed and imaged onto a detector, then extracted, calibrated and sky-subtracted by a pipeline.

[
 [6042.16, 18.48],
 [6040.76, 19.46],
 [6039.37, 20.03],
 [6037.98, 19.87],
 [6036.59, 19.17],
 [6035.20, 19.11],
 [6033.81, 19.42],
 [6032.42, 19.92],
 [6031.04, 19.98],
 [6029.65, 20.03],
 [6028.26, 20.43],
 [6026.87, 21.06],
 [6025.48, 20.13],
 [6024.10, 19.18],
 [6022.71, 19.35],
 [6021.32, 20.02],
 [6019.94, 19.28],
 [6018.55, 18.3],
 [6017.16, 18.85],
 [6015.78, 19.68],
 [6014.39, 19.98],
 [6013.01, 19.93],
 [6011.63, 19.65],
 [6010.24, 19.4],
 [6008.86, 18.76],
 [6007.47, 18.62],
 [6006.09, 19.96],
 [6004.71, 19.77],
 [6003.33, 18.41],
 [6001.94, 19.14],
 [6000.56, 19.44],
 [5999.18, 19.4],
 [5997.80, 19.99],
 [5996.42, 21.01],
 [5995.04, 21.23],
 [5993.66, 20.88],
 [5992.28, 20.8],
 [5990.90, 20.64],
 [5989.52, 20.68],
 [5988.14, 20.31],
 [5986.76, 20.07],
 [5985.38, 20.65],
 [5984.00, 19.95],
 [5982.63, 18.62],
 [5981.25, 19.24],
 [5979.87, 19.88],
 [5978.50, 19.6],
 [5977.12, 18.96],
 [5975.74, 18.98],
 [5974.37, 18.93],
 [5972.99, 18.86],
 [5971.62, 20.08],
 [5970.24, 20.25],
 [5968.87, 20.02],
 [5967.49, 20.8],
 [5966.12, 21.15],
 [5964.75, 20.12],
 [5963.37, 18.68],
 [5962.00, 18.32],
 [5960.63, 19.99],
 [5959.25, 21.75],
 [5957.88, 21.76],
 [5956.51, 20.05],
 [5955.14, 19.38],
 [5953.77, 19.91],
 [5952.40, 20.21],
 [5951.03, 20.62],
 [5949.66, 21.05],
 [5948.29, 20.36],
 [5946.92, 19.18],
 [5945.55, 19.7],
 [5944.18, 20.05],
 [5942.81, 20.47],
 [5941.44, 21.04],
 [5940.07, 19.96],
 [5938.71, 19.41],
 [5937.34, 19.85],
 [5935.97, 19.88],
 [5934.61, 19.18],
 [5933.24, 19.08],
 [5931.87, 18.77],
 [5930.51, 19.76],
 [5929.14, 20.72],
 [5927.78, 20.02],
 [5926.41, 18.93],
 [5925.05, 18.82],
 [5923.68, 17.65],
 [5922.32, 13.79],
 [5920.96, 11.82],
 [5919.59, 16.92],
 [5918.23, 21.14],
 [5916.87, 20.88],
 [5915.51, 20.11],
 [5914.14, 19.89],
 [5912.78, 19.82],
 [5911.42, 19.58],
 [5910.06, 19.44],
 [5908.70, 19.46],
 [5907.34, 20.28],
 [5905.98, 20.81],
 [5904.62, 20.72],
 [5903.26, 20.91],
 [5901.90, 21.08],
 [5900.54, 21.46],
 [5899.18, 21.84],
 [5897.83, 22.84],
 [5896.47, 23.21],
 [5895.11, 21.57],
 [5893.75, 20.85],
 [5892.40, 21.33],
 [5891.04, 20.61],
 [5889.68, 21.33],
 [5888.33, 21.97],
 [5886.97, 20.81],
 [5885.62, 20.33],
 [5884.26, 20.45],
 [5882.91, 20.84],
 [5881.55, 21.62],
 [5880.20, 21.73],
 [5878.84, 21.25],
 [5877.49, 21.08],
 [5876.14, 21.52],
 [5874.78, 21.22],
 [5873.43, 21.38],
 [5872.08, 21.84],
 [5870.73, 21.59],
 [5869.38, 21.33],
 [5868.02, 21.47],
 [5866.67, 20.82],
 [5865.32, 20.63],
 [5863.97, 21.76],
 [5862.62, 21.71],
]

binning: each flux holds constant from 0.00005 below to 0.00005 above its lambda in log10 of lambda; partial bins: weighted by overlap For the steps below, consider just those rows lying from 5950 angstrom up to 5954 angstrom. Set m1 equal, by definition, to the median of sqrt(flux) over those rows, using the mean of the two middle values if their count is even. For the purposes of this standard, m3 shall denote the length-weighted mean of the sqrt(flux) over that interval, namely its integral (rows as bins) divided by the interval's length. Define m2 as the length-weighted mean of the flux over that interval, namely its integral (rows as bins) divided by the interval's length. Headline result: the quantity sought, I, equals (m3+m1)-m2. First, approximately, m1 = 4.50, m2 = 20.4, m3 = 4.51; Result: -11.4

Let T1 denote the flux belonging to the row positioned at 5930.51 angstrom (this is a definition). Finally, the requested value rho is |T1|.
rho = 19.8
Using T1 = 19.76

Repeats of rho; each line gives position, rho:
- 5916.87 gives 20.9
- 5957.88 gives 21.8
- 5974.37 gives 18.9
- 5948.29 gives 20.4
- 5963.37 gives 18.7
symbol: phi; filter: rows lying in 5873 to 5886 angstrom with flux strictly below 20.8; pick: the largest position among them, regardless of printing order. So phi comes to 5885.62 angstrom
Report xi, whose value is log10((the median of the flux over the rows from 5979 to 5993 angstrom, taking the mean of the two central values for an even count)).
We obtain 1.31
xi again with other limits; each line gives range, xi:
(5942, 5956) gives 1.30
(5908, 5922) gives 1.29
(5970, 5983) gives 1.28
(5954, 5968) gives 1.30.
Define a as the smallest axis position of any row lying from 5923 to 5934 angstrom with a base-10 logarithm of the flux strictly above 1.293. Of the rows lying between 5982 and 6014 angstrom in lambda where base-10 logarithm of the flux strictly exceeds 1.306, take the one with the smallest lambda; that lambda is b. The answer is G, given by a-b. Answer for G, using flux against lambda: -57.6 angstrom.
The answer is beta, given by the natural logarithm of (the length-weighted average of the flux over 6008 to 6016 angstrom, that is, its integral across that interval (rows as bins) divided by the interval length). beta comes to 2.97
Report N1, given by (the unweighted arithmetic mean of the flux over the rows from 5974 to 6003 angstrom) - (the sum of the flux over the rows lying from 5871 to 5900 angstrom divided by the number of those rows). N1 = -1.5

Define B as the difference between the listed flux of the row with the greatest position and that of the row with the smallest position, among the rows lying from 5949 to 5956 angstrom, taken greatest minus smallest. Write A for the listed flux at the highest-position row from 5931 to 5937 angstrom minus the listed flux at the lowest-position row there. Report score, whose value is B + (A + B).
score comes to -2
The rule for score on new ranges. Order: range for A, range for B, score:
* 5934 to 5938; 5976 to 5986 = 4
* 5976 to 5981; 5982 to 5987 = 4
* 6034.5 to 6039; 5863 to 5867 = -1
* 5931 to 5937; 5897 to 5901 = -2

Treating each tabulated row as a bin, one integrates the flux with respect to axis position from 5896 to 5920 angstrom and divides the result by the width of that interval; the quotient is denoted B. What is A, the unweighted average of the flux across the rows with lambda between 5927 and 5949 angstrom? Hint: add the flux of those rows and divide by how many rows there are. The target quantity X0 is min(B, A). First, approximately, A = 19.8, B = 20.6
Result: 19.8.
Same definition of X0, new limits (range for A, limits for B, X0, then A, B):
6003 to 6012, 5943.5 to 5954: 19.2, 19.2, 20.1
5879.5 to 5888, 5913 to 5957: 19.3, 21.0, 19.3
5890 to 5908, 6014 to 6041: 19.7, 21.3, 19.7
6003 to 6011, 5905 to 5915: 19.2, 19.2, 19.9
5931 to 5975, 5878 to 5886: 20.0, 20.0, 21.1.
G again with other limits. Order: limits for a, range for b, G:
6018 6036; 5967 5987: 53.8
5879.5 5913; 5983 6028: -105.2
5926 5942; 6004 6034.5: -99.1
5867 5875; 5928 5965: -61.1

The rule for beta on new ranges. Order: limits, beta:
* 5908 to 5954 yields 2.96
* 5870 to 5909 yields 3.06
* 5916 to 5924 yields 2.84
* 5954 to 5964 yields 3.00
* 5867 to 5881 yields 3.06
